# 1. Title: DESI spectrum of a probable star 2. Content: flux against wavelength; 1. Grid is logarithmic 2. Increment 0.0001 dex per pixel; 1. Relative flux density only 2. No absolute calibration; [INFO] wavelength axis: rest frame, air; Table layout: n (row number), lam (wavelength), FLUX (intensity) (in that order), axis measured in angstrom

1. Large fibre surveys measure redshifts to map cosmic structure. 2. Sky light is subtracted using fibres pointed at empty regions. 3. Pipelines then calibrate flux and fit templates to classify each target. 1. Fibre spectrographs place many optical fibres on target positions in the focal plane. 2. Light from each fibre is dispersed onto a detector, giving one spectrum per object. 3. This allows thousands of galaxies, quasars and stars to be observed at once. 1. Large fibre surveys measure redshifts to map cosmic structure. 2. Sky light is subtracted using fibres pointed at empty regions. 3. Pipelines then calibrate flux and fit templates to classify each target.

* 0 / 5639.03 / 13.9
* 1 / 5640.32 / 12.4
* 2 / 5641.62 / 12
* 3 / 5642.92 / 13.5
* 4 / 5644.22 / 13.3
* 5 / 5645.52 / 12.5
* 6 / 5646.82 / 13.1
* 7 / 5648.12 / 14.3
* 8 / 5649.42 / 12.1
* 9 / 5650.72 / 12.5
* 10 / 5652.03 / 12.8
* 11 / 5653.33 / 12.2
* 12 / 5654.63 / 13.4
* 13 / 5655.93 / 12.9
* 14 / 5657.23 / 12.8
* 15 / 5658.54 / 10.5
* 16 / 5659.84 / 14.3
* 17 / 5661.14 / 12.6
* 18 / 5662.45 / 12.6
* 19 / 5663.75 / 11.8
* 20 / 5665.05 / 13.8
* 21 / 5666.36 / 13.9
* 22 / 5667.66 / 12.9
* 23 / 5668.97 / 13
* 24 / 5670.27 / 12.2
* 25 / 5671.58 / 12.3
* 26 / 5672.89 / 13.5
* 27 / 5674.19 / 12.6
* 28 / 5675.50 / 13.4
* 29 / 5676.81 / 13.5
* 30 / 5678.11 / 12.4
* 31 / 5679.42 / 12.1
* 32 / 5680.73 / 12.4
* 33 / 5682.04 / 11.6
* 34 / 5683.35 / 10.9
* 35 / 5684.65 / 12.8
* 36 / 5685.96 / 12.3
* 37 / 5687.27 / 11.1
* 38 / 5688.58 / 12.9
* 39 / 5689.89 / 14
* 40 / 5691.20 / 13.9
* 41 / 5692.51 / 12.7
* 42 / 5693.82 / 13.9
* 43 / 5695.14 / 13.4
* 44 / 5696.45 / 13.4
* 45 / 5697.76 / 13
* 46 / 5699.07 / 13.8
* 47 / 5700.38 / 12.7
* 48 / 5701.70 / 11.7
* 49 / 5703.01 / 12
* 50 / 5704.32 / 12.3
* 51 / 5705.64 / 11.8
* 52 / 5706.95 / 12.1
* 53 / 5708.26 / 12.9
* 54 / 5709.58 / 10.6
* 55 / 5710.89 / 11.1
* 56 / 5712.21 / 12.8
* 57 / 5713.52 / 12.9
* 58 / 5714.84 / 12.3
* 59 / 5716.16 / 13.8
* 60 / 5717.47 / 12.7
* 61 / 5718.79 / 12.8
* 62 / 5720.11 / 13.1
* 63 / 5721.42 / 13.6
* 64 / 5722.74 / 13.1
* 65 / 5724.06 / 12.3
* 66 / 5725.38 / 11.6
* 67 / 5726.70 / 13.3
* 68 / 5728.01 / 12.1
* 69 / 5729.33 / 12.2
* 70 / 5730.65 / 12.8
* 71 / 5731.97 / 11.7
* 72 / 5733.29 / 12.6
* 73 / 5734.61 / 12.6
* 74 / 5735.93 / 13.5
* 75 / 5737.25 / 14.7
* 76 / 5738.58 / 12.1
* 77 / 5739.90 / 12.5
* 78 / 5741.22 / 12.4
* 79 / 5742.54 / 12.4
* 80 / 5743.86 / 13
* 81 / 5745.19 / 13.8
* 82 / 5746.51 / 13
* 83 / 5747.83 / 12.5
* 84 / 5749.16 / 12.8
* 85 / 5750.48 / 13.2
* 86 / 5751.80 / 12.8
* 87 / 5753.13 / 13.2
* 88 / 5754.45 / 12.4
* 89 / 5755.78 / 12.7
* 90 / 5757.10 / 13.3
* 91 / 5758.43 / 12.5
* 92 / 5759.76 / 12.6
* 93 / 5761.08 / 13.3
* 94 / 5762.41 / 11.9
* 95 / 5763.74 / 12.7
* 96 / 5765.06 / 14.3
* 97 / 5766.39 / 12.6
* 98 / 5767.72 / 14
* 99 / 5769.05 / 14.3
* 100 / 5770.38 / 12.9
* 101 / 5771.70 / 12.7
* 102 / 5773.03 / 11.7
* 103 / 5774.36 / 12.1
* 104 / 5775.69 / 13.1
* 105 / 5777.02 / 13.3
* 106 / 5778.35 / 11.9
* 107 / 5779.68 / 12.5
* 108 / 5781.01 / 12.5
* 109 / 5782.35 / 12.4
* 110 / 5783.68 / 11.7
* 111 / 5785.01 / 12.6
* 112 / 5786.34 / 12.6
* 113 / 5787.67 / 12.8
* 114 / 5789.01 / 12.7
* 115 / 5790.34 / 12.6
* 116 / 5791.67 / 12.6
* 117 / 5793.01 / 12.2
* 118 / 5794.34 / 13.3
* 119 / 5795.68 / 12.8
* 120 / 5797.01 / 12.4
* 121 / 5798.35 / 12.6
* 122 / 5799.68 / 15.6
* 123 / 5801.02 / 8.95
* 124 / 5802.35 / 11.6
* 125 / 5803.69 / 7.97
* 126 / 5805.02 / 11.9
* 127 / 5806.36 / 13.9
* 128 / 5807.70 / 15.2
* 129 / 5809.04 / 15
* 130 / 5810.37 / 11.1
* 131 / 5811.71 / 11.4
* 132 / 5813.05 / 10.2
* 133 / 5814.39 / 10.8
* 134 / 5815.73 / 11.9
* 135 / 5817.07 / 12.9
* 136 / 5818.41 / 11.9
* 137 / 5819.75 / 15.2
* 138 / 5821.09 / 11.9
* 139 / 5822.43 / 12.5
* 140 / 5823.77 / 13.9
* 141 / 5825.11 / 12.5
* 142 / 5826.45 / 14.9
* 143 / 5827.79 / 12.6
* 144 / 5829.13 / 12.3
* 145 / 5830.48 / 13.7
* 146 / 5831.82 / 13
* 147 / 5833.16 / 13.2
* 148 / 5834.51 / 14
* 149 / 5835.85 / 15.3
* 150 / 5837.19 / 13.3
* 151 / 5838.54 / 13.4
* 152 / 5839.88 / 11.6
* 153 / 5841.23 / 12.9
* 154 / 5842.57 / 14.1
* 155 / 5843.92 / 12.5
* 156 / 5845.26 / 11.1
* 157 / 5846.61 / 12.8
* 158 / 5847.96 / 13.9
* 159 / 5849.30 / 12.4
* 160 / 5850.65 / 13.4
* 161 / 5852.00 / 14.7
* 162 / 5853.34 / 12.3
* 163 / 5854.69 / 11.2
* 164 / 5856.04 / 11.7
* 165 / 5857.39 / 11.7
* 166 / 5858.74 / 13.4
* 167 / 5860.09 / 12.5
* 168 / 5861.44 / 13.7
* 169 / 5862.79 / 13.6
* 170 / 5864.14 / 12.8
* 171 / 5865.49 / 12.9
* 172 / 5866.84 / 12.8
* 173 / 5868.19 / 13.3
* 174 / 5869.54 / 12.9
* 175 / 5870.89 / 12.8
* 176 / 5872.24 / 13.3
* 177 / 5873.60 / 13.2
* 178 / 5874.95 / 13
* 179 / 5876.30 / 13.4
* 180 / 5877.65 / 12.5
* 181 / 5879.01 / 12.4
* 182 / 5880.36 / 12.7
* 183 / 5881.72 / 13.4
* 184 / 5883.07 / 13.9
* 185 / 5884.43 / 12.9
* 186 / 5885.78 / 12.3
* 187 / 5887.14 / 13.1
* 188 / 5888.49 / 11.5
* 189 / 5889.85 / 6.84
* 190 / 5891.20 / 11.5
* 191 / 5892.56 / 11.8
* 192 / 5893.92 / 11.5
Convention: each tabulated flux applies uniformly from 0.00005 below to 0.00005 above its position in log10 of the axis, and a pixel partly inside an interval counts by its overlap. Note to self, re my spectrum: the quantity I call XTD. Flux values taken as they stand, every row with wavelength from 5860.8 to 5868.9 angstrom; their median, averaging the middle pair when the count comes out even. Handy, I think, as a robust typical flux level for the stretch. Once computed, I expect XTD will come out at 13.1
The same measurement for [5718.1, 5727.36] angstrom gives 13.1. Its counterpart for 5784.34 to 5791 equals 12.6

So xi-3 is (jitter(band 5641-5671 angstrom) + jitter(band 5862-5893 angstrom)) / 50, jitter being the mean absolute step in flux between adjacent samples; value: 0.0377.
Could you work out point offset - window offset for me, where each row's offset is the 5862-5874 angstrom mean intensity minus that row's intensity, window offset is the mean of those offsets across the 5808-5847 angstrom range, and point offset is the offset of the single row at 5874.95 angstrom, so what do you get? -0.2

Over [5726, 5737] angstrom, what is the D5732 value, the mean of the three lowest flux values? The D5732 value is 12.0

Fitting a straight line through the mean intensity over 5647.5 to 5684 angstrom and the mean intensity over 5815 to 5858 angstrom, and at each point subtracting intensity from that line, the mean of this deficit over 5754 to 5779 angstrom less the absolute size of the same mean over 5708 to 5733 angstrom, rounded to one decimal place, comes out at -0.3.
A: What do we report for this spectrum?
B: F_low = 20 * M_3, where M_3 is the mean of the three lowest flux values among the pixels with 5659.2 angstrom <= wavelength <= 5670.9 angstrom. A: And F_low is 244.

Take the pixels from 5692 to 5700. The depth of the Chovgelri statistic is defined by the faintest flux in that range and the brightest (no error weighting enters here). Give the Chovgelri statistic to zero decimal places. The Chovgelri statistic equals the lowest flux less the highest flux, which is -1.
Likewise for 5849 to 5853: -2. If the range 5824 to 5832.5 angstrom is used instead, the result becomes -3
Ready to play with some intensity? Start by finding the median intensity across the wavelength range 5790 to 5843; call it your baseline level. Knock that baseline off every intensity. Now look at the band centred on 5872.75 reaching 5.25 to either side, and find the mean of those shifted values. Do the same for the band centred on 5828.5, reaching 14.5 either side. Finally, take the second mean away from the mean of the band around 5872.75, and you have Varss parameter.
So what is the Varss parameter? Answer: -0.03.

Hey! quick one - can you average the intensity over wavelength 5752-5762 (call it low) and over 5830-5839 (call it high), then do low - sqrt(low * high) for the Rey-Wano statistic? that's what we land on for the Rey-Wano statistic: -0.4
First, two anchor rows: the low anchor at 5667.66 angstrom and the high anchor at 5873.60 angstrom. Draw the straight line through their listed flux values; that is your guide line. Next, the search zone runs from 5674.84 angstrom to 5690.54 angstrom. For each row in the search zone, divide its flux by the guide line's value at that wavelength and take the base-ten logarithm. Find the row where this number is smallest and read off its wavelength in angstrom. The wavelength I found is 5683.35 angstrom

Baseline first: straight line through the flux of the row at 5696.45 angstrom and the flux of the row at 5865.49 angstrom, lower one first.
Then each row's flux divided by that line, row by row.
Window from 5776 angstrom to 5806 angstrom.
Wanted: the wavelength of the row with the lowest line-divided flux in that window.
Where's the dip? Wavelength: 5803.69 angstrom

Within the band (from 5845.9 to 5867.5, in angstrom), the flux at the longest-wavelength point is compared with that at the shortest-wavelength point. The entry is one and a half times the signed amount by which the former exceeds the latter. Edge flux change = 0.0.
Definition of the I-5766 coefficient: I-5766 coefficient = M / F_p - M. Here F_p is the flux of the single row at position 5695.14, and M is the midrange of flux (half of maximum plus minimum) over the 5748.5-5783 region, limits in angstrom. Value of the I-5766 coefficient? -12.0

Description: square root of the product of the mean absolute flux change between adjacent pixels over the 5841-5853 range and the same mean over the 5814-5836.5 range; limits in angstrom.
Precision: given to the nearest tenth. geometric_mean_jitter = 1.4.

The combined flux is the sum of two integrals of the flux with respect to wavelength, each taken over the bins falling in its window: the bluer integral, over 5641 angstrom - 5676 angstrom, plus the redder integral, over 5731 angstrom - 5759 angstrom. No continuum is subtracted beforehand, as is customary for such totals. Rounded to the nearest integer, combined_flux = 809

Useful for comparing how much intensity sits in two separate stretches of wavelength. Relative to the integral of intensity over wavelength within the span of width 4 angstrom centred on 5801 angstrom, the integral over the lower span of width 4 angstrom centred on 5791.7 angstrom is 1.03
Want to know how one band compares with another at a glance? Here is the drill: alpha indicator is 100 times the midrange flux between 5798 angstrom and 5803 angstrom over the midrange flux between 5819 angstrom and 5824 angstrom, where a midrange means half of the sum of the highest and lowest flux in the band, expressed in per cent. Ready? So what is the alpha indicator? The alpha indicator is 91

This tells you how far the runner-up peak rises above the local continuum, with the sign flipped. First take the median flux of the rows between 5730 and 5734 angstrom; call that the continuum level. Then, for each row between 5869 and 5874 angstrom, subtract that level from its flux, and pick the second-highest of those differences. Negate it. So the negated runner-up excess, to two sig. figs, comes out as -0.60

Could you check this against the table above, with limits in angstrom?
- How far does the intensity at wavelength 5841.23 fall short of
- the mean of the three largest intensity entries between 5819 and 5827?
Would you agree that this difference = 1.8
